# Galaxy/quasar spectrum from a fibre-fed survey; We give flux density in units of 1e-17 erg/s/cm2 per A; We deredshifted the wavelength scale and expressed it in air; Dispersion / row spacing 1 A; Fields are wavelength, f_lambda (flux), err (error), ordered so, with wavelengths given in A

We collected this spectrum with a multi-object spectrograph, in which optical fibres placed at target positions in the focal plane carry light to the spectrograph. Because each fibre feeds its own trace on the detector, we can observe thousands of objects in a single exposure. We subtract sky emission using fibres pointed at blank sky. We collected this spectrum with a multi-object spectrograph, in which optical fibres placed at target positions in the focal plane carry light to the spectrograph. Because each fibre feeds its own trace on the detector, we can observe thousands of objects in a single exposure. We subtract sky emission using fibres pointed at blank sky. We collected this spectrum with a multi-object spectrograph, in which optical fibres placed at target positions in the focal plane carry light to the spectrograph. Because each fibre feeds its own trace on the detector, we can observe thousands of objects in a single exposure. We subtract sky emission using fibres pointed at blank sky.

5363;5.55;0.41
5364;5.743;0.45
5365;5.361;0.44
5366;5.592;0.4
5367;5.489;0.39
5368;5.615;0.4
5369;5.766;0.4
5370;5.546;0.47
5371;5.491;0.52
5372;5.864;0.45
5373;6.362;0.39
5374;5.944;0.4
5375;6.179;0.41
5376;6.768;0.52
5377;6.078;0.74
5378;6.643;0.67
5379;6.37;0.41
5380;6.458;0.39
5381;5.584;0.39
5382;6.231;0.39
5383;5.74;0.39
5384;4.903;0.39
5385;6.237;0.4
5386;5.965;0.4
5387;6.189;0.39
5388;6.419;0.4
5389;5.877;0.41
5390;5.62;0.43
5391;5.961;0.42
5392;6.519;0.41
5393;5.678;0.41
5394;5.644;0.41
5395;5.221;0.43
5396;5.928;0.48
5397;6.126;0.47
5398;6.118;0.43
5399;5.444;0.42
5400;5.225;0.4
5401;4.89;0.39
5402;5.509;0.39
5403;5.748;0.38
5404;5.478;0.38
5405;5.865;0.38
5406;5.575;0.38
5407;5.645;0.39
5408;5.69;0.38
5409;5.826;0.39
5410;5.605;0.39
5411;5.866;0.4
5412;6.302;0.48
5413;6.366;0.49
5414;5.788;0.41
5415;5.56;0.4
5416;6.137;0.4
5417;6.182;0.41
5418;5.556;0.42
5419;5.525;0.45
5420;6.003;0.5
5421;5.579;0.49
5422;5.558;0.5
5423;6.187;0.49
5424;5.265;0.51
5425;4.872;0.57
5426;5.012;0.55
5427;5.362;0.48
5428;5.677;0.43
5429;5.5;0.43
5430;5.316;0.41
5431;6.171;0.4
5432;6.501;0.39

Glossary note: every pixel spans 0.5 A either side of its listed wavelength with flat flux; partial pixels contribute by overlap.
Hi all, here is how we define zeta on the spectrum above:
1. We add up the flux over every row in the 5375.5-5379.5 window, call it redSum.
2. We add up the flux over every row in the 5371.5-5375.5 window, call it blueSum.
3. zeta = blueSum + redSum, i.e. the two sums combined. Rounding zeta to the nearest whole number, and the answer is 50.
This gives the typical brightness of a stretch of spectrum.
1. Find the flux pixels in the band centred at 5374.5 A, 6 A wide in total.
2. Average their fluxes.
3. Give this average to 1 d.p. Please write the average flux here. 6.2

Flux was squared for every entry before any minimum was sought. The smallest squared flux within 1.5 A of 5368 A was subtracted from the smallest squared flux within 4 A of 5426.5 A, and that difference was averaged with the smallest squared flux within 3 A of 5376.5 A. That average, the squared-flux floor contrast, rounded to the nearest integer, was 14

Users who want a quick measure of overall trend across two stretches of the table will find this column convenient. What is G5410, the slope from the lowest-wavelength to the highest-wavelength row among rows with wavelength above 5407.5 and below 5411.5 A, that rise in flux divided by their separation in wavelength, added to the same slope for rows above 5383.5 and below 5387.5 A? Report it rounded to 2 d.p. 0.49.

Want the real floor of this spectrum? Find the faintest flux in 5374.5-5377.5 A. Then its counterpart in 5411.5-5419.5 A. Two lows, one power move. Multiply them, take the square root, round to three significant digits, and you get 5.79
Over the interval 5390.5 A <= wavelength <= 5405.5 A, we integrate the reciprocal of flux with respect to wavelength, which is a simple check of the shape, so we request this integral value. 2.65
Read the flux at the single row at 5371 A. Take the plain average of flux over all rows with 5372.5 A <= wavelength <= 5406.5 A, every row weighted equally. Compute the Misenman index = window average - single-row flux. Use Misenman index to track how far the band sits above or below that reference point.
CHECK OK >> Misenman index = 0.4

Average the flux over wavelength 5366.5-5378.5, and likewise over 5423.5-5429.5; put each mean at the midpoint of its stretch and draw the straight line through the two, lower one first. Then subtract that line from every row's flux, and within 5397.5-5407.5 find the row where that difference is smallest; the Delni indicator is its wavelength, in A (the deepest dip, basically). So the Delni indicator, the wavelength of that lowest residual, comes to 5401 A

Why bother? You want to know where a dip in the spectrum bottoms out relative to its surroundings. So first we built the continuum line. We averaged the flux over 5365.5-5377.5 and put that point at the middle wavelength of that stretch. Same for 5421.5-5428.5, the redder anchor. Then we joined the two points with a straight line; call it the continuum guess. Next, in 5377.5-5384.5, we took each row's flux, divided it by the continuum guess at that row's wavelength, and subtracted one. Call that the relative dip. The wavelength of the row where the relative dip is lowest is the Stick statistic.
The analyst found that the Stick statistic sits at 5384 A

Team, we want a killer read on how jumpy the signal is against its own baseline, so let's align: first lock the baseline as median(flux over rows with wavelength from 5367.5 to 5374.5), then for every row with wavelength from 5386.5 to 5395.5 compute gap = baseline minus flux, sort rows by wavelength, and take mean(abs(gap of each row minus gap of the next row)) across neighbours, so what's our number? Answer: 0.40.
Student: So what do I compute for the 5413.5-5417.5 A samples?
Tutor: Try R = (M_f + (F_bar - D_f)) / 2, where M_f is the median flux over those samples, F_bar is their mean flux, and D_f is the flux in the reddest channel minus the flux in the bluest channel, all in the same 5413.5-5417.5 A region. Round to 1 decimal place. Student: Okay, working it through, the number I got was 5.7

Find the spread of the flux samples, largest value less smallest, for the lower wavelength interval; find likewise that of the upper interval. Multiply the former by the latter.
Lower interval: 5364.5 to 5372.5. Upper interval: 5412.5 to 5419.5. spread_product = 0.42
